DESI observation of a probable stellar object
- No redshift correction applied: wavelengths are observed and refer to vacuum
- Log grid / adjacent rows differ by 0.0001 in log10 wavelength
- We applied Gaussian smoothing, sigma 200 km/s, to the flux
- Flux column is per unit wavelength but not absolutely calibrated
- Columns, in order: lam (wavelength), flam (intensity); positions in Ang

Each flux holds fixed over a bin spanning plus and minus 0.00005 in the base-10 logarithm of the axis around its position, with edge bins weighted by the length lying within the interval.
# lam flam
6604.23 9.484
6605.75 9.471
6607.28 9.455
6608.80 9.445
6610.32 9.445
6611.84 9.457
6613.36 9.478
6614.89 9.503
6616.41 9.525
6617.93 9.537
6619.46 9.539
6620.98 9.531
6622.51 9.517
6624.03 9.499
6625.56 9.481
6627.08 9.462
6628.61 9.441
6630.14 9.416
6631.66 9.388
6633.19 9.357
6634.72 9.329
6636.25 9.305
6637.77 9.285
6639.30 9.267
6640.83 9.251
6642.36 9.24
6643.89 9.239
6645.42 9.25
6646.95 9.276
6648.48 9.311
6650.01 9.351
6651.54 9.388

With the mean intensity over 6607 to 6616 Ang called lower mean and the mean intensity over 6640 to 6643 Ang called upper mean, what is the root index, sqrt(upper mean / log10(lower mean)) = 3.08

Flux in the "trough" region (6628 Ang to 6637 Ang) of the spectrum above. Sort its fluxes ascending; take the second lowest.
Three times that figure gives 28.0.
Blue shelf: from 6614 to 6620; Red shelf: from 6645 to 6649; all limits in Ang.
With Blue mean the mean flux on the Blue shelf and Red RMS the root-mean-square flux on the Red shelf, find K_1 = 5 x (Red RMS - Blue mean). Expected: -1.2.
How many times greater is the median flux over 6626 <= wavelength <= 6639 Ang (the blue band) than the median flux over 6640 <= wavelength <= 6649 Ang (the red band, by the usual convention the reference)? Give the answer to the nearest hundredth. 1.01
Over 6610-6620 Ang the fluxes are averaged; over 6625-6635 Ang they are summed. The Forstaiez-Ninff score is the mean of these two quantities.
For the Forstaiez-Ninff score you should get 37.7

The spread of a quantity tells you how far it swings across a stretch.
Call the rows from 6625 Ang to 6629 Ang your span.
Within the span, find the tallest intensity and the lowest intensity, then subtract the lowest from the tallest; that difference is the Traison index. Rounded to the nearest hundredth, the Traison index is 0.04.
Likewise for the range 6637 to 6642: 0.03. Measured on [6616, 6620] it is 0.01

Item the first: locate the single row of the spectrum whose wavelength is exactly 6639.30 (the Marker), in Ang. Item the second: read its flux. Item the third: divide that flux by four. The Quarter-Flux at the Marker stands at 2.32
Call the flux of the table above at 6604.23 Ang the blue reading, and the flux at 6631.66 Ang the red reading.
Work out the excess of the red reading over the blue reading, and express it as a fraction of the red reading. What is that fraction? -0.010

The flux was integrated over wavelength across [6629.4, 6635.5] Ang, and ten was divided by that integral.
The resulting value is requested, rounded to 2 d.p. 0.17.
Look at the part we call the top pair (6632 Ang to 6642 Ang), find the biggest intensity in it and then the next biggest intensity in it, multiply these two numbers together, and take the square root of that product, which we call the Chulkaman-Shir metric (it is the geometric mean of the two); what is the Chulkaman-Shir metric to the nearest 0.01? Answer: 9.34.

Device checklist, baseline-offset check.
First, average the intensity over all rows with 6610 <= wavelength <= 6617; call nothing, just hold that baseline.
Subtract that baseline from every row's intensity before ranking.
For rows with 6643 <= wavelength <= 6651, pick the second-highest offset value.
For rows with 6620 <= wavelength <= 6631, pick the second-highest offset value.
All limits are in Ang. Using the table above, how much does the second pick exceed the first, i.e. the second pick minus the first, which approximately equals 0.21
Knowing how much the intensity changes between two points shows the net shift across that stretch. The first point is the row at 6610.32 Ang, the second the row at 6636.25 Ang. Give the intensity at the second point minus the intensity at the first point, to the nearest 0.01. -0.14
